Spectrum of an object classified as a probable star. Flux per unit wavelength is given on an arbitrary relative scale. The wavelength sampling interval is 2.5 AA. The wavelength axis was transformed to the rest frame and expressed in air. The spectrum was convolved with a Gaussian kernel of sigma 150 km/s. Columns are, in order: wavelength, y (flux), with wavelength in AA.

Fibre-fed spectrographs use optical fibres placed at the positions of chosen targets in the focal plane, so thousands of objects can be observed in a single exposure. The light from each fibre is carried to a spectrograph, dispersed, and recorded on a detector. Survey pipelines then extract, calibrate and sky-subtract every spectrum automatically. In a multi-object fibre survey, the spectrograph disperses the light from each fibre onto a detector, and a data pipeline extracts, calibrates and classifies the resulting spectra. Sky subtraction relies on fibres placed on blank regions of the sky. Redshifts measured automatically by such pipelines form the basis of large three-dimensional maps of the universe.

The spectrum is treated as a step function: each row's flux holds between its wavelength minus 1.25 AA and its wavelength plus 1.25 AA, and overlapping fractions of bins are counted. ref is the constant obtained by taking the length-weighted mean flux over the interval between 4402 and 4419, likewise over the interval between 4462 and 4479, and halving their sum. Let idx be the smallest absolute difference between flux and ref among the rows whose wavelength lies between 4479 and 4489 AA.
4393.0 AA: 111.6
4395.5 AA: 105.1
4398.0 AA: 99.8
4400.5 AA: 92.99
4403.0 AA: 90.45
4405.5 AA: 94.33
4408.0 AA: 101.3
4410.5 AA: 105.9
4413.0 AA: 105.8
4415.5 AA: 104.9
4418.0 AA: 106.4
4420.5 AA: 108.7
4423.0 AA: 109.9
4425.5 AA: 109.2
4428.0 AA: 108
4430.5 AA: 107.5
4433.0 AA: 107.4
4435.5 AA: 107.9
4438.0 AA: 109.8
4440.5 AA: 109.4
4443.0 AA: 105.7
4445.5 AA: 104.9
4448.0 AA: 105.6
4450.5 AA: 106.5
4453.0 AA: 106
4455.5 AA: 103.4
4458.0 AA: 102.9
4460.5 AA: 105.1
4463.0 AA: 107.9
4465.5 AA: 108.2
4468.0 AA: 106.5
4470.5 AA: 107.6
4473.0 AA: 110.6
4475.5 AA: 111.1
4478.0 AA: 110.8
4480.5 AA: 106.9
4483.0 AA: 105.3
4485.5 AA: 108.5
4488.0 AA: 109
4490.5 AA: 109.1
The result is 0.14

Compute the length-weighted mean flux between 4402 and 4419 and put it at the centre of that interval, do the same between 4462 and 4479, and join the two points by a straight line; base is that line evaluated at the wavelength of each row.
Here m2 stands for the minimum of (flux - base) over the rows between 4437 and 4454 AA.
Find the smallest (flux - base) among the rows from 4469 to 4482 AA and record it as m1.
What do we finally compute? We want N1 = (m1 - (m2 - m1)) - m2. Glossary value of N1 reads -5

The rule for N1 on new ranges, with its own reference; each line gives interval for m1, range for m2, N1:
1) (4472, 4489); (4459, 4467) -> -5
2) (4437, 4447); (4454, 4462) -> 7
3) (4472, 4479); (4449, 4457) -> 9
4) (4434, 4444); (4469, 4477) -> 3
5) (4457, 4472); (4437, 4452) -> -7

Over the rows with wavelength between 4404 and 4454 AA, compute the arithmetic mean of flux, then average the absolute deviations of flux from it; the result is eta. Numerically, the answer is 2.19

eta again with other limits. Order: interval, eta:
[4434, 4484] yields 1.94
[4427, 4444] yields 0.95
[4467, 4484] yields 2.09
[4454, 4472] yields 1.84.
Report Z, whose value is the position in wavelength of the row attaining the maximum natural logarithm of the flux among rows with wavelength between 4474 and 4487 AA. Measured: 4475.5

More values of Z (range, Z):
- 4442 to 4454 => 4450.5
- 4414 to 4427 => 4423.0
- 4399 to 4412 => 4410.5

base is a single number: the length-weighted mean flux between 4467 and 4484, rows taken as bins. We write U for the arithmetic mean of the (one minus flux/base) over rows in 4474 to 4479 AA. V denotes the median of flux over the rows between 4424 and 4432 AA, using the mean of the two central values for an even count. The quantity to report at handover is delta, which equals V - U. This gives 108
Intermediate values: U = -0.023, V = 108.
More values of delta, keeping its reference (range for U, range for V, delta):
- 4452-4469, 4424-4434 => 108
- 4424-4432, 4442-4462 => 105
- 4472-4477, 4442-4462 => 105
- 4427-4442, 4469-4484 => 109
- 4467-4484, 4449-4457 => 106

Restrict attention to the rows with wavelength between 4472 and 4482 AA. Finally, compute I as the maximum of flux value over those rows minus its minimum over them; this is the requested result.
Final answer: 4.2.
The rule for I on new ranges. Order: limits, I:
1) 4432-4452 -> 4.9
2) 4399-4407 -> 3.9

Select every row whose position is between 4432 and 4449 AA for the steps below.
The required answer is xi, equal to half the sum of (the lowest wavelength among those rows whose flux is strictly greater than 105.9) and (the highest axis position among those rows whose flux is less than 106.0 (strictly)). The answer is 4440.5 AA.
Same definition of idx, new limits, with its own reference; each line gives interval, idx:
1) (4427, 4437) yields 2.24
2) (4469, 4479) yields 2.44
